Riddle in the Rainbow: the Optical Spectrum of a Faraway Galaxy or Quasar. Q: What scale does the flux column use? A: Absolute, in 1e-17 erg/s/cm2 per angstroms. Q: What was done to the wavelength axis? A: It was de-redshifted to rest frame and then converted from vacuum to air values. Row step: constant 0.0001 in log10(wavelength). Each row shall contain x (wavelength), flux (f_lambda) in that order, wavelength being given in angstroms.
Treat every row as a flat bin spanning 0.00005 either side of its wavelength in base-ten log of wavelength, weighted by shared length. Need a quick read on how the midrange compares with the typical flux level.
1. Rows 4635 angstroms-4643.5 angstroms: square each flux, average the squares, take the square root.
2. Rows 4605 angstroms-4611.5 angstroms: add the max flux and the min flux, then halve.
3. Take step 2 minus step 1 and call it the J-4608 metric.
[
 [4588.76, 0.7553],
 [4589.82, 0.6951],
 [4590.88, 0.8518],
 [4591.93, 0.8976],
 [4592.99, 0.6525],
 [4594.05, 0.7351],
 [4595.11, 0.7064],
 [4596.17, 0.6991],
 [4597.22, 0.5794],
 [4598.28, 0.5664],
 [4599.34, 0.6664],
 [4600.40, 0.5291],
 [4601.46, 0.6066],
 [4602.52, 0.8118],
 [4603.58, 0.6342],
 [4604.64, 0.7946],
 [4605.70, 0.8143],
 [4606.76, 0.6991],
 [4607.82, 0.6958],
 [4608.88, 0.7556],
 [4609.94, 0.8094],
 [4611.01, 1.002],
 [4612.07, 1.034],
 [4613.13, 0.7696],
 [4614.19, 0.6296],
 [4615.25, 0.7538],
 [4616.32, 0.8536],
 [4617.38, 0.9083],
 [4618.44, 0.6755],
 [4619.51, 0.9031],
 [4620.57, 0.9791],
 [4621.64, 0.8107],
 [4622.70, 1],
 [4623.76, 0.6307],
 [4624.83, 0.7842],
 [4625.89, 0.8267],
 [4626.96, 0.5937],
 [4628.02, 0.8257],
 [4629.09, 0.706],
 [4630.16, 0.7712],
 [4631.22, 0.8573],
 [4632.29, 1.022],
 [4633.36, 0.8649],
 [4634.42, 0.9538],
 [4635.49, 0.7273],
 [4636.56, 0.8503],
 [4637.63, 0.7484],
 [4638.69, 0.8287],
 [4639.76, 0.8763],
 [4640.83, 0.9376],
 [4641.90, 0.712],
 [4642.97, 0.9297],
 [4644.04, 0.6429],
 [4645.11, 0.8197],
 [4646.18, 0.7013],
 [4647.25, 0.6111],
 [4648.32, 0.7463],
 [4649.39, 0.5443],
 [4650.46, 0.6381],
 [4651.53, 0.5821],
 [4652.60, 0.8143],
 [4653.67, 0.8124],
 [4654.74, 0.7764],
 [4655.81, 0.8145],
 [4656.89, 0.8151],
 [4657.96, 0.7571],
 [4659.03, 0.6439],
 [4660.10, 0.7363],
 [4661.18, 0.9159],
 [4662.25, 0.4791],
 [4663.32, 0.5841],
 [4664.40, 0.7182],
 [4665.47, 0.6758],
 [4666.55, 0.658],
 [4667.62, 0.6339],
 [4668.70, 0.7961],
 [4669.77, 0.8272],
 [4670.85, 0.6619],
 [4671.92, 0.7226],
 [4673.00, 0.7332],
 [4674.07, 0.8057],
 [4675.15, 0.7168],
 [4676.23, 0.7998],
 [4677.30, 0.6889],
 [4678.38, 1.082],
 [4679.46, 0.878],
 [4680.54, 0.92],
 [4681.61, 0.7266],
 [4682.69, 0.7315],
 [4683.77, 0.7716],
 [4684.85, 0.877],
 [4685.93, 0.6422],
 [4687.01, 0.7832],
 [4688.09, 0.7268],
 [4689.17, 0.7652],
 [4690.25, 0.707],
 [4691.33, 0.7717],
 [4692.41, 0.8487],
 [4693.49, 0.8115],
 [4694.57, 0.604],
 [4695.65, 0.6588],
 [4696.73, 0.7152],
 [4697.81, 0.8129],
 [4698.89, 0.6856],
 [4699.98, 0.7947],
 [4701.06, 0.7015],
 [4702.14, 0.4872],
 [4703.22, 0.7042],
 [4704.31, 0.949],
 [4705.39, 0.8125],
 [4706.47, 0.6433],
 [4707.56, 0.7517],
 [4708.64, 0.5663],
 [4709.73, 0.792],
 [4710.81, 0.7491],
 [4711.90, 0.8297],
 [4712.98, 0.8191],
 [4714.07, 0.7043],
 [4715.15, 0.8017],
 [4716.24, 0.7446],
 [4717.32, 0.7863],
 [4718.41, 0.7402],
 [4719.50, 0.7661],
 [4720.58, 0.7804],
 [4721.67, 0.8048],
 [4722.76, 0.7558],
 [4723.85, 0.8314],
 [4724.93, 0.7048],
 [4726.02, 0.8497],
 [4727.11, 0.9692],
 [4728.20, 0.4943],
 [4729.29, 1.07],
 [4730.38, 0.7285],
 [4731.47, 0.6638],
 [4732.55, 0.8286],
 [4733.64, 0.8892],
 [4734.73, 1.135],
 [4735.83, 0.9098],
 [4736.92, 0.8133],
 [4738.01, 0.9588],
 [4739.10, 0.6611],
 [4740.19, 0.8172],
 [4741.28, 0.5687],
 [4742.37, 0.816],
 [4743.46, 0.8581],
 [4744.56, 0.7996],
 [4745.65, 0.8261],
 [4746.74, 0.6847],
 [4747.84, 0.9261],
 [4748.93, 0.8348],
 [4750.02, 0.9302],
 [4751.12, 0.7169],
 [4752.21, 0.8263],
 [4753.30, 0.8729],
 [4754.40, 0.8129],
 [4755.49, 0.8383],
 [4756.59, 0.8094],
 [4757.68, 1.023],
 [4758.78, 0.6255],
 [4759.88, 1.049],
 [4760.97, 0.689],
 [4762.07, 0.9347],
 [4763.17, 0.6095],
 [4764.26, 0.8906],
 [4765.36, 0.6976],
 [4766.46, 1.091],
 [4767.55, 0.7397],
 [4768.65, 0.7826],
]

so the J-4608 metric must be 0.02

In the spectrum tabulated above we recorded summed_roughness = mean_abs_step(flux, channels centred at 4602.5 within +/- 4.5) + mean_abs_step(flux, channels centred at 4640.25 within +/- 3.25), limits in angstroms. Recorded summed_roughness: 0.251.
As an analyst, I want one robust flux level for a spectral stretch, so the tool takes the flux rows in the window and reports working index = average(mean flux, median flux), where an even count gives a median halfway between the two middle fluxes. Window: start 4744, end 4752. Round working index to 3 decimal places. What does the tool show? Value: 0.822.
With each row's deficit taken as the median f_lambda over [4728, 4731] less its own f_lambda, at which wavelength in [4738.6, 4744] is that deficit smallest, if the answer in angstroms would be 4743.46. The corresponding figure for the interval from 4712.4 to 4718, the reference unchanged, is 4712.98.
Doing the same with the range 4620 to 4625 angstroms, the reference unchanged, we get 4622.70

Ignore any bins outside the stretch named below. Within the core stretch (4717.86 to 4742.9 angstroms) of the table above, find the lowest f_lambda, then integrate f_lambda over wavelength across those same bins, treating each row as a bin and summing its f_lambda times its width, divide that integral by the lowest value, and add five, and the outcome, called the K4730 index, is 45.9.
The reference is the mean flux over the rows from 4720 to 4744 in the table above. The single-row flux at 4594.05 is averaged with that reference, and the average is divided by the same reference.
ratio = 0.95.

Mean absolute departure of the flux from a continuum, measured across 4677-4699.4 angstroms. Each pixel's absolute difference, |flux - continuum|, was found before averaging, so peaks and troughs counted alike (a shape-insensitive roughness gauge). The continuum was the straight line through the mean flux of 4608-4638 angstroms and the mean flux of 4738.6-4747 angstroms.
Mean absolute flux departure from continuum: 0.08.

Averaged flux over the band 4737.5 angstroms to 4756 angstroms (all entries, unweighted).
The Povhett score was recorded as 0.809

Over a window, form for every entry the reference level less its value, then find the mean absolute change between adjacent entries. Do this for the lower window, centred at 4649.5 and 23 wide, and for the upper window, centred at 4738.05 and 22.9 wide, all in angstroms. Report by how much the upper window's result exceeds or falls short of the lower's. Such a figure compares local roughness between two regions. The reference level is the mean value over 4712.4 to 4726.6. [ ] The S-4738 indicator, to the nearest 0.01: 0.08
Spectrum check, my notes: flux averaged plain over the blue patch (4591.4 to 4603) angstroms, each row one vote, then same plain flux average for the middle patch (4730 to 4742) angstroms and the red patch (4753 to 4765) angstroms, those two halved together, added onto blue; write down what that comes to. 1.50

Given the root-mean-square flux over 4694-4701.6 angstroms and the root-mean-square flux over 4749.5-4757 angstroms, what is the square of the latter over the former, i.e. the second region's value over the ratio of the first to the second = 0.97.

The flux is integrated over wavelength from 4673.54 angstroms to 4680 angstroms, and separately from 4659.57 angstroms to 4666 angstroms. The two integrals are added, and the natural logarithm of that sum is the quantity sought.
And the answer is 2.28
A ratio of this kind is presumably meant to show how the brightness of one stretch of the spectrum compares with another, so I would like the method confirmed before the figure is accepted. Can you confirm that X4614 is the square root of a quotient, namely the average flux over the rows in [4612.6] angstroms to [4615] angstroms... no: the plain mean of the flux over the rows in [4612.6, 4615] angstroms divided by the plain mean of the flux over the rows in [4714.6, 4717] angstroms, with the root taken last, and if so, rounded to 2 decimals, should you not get 0.95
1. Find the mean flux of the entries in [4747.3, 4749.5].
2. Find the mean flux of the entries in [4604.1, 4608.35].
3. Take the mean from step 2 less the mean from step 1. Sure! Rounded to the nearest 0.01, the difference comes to -0.13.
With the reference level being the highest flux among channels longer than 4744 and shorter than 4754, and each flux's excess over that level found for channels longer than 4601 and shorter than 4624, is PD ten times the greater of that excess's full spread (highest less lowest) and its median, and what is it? 4.27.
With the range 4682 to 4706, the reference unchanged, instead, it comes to 4.62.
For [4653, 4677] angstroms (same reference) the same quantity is 4.37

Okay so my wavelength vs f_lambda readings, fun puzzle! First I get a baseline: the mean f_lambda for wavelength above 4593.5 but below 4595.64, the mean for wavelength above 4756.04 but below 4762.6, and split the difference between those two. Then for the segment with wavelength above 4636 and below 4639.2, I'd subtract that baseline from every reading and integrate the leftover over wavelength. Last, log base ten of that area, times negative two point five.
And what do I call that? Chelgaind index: 2.9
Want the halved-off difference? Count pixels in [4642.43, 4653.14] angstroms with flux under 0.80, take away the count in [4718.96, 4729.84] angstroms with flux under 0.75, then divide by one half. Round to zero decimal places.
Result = 10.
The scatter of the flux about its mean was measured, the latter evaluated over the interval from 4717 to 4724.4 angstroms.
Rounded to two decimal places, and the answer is 0.03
